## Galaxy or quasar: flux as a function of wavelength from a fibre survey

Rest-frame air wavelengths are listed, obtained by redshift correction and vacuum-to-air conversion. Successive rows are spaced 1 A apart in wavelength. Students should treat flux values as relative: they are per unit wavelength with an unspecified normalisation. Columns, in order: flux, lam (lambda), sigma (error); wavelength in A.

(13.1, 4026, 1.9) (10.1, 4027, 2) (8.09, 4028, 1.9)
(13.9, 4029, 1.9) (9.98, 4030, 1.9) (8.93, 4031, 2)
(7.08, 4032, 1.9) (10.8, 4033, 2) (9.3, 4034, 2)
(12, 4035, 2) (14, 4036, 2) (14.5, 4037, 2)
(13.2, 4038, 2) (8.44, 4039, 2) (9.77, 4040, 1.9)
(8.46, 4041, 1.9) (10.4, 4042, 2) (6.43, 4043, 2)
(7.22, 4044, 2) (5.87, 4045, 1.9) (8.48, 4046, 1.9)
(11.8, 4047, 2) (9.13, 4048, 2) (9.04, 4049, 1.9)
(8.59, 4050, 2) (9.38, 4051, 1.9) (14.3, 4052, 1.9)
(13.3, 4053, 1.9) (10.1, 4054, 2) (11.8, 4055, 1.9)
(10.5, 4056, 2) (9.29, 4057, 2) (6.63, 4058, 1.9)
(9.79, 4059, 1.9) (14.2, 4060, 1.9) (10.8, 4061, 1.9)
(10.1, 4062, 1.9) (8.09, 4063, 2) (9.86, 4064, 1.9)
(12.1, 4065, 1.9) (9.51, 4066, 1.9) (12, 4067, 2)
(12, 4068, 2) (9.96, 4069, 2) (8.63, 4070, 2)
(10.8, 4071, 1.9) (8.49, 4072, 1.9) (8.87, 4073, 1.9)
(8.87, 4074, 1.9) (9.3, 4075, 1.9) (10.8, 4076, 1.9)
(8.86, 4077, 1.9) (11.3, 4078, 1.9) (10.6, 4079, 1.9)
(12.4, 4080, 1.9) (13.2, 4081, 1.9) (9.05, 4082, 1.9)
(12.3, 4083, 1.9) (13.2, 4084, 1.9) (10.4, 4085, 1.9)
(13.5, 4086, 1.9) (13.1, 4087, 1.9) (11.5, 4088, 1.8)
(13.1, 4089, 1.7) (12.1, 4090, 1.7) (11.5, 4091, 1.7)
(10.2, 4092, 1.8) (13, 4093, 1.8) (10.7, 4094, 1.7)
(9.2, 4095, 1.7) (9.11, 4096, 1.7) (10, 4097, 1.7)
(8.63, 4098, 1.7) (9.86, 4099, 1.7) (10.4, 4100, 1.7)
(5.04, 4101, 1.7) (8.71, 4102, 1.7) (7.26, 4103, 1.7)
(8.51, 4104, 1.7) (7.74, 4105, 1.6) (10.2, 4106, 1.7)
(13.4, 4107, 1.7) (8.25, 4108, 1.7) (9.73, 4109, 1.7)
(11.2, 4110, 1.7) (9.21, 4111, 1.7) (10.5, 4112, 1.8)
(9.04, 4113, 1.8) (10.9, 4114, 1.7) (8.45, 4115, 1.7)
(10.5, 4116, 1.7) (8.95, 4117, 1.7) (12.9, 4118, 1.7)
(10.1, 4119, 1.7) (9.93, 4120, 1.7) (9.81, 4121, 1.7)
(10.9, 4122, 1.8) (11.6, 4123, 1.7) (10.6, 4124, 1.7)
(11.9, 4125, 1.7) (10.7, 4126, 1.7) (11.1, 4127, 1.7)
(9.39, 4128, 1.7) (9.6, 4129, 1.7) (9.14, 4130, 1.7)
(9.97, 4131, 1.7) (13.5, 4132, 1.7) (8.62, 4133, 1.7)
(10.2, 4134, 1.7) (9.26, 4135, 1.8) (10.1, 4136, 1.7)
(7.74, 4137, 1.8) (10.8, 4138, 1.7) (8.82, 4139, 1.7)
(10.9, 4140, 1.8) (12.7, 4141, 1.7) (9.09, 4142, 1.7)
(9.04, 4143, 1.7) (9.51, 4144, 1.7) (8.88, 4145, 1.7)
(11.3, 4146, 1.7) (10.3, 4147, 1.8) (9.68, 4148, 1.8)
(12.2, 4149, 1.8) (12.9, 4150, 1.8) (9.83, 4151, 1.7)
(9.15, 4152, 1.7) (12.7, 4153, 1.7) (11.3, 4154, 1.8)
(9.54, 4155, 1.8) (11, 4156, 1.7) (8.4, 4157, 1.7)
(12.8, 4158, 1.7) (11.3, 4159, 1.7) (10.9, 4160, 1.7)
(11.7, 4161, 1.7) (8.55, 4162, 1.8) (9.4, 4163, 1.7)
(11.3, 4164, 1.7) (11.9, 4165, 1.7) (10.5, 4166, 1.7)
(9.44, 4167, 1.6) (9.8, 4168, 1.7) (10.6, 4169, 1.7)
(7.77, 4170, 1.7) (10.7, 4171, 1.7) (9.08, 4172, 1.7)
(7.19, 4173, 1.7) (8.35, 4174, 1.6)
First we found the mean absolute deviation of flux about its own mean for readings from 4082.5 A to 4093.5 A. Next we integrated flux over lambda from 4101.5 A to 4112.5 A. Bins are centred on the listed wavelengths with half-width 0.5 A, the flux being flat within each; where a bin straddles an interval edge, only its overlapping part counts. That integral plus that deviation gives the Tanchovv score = 106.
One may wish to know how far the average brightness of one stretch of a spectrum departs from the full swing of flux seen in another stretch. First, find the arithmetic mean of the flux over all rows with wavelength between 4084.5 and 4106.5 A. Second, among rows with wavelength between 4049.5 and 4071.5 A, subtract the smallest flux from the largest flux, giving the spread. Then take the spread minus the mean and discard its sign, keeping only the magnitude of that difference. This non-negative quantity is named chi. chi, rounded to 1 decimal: 2.5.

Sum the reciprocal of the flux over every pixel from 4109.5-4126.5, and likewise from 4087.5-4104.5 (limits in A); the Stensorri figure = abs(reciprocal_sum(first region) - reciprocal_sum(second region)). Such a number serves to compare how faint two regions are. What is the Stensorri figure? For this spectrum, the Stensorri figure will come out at 0.152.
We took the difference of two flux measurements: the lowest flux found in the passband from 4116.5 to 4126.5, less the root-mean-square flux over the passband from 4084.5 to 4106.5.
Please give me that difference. -1.4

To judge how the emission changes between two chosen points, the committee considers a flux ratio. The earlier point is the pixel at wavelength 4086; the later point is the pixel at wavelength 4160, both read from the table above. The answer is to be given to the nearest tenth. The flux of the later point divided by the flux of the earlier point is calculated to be 0.8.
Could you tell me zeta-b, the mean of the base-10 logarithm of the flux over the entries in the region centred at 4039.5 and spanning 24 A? 0.98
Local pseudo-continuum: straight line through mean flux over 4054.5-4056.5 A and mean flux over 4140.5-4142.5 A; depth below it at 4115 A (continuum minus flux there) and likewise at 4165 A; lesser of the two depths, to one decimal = -1.1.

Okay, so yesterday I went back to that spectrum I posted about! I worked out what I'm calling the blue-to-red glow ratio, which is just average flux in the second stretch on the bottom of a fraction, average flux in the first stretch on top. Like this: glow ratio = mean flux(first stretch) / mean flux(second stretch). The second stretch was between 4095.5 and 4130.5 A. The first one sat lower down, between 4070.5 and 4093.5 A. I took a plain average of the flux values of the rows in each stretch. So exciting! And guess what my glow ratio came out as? 1.14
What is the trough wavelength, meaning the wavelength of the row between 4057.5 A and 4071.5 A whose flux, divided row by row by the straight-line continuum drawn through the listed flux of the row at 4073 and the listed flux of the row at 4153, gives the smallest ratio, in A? 4058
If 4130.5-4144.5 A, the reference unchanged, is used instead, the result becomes 4137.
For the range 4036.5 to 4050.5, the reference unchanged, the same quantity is 4045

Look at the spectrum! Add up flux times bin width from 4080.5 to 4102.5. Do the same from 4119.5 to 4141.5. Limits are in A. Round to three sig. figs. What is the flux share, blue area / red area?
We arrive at 1.05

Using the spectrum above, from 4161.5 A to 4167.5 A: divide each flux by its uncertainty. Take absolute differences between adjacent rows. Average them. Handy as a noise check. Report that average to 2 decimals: 0.67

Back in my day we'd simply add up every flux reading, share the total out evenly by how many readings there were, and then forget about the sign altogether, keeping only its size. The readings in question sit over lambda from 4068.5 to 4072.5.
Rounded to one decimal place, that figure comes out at 9.5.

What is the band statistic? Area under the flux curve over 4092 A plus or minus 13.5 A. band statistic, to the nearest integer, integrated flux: 284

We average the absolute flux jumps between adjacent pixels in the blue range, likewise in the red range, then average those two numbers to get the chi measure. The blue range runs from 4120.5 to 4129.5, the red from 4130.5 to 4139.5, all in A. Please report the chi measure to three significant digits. 1.67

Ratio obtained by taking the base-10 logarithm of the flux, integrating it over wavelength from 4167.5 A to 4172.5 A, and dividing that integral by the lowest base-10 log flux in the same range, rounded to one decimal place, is 5.5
